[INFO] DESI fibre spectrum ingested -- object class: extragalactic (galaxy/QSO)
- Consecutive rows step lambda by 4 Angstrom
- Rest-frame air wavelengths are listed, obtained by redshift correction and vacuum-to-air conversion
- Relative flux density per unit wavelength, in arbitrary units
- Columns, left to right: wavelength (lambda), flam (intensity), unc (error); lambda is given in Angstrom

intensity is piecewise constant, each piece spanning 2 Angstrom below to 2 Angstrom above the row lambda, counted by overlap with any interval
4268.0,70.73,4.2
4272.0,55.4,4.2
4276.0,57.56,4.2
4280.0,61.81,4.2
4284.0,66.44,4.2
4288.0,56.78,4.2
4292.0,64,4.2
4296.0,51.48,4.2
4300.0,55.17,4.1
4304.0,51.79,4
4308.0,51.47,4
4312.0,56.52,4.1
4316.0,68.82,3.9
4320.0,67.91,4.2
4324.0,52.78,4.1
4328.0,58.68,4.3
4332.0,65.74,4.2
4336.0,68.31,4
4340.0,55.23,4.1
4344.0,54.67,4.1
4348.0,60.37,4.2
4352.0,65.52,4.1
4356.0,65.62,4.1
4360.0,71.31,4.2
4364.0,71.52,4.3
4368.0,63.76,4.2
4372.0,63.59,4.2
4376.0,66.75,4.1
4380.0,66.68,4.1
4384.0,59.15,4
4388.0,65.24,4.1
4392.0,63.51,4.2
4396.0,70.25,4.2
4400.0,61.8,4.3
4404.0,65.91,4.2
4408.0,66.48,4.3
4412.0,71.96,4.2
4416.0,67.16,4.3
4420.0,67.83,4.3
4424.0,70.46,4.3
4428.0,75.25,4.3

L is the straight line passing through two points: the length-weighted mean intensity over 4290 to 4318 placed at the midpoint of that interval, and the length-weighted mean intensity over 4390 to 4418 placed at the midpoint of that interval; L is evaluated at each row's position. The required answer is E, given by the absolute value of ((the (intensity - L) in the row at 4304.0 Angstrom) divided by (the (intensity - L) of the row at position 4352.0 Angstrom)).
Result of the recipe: 1.4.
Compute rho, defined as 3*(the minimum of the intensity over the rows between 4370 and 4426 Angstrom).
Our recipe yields 177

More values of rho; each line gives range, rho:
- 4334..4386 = 164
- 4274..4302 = 154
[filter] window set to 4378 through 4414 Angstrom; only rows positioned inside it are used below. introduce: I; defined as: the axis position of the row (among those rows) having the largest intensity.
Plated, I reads 4412.0 Angstrom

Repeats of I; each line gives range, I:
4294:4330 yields 4316.0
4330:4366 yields 4364.0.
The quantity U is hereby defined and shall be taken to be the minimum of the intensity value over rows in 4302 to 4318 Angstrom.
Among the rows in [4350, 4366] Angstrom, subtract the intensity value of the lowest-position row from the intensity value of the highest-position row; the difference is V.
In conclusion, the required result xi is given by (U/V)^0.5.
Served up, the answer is 2.9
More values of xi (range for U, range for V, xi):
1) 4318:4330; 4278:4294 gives 4.9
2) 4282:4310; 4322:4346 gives 5.2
